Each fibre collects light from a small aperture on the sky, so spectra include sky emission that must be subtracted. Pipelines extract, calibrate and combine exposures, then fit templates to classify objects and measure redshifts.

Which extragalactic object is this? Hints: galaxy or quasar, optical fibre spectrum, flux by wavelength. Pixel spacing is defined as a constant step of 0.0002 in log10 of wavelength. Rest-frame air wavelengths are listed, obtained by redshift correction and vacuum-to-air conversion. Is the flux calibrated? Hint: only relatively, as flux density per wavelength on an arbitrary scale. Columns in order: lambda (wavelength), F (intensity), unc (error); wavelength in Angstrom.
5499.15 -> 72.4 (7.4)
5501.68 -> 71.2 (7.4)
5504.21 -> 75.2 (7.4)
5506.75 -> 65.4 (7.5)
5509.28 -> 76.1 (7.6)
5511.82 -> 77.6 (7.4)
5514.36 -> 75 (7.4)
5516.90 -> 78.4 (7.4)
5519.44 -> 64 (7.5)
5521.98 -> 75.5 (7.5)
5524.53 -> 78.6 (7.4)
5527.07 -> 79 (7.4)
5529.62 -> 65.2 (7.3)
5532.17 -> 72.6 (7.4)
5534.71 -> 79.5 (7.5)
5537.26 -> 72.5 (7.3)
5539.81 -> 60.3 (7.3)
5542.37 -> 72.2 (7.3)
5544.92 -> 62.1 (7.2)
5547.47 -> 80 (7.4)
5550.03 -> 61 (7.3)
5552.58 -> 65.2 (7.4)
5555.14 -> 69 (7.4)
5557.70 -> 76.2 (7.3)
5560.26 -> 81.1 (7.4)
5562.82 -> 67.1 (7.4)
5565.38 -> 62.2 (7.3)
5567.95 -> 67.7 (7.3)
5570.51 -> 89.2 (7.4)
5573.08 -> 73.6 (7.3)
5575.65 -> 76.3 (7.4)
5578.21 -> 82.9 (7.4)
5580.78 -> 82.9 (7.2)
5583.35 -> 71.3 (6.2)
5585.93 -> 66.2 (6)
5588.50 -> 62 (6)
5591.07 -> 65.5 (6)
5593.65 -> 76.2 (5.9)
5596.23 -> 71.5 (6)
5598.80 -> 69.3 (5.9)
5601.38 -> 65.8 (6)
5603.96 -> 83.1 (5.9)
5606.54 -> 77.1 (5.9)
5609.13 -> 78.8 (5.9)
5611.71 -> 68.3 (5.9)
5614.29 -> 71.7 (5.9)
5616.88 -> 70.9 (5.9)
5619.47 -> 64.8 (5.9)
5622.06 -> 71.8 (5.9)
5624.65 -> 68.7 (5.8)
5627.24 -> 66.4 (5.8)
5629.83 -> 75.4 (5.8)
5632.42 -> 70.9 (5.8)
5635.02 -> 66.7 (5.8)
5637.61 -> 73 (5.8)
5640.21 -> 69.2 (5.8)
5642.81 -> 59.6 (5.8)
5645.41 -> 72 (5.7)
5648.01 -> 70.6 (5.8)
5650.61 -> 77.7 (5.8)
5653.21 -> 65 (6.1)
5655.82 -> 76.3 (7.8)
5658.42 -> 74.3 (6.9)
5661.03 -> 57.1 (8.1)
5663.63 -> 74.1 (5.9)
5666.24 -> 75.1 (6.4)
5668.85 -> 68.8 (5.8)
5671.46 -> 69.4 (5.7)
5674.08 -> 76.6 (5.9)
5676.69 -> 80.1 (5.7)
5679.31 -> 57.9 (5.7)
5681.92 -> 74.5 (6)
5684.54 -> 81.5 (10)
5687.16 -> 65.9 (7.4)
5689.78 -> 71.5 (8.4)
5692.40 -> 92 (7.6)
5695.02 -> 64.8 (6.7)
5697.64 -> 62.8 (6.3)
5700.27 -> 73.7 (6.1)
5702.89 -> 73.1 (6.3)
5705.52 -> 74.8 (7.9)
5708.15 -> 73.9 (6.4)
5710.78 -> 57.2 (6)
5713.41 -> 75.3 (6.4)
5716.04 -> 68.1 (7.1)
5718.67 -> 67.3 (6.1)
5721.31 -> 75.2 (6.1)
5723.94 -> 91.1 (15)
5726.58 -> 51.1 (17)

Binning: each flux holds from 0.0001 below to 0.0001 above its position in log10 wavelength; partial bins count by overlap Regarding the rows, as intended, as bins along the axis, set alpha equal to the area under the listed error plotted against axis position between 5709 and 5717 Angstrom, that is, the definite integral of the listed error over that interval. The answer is 52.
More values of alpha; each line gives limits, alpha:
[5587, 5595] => 48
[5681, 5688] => 55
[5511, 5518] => 52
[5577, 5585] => 55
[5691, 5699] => 55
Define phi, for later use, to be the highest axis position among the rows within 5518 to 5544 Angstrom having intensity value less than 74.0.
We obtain 5542.37 Angstrom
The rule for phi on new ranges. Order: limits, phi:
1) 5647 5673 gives 5671.46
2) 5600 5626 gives 5624.65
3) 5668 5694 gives 5689.78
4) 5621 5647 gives 5645.41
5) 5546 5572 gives 5567.95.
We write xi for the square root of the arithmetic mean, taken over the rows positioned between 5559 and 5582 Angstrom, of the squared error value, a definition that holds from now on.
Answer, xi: 7.34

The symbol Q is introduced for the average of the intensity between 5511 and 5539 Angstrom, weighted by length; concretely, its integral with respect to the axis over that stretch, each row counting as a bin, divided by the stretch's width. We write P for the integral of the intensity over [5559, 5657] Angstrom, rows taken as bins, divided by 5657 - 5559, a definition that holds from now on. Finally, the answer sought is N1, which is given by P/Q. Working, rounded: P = 71.8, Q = 74.1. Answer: 0.97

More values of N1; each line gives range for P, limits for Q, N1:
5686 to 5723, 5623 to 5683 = 1.01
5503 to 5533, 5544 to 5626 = 1.02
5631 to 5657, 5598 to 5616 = 0.95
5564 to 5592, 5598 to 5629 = 1.02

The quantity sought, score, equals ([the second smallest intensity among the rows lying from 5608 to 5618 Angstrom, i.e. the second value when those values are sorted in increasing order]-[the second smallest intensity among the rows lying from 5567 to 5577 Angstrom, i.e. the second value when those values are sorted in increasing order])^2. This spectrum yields 7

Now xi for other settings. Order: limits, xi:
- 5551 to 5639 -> 6.46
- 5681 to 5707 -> 7.37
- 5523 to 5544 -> 7.36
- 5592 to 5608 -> 5.93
